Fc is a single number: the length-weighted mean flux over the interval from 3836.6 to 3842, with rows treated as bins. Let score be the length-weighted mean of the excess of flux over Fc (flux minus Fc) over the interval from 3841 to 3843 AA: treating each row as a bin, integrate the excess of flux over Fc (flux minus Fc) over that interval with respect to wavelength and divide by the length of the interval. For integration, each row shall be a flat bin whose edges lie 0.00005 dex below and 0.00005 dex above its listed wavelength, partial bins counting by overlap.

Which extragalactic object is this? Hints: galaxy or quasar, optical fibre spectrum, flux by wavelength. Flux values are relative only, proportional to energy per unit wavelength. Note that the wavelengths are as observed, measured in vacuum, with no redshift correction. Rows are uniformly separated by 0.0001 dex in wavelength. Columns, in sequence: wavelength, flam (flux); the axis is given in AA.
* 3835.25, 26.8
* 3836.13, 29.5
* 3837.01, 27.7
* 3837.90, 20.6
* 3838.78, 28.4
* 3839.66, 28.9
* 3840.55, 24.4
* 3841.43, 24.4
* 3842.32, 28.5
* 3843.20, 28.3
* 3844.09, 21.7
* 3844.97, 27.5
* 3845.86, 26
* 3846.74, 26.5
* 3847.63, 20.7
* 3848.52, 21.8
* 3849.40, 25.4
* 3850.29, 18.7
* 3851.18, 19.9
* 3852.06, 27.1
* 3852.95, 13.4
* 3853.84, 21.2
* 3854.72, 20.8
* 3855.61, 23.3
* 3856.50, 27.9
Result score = 0.9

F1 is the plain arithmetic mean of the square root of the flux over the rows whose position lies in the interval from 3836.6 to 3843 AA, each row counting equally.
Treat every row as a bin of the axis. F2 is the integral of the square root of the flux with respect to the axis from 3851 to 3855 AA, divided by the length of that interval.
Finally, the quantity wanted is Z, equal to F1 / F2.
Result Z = 1.13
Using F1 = 5.10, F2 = 4.5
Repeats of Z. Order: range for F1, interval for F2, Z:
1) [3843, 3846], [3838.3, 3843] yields 0.98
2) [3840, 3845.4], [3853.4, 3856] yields 1.09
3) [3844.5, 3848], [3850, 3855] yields 1.12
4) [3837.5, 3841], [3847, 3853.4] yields 1.10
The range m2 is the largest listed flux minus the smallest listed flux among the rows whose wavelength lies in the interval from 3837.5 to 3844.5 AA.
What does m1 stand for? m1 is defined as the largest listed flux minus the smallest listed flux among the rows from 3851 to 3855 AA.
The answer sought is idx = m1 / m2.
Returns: 1.65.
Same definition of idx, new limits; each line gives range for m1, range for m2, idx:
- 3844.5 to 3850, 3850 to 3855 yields 0.50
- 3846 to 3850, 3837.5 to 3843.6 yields 0.70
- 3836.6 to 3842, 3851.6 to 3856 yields 0.61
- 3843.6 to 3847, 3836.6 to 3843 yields 0.70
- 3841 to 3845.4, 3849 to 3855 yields 0.50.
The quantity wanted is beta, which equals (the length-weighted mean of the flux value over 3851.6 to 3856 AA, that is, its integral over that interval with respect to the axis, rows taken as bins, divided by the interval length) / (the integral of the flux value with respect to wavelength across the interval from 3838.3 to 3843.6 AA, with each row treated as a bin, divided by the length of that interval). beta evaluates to 0.78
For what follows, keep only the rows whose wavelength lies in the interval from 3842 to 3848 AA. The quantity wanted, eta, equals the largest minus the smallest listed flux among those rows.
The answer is 7.8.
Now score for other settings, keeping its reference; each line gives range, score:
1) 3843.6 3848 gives -1.2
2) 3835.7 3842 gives 0.5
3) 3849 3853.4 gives -4.9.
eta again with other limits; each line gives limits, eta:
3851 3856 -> 13.7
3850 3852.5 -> 8.4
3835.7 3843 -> 8.9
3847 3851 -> 6.7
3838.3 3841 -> 4.5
